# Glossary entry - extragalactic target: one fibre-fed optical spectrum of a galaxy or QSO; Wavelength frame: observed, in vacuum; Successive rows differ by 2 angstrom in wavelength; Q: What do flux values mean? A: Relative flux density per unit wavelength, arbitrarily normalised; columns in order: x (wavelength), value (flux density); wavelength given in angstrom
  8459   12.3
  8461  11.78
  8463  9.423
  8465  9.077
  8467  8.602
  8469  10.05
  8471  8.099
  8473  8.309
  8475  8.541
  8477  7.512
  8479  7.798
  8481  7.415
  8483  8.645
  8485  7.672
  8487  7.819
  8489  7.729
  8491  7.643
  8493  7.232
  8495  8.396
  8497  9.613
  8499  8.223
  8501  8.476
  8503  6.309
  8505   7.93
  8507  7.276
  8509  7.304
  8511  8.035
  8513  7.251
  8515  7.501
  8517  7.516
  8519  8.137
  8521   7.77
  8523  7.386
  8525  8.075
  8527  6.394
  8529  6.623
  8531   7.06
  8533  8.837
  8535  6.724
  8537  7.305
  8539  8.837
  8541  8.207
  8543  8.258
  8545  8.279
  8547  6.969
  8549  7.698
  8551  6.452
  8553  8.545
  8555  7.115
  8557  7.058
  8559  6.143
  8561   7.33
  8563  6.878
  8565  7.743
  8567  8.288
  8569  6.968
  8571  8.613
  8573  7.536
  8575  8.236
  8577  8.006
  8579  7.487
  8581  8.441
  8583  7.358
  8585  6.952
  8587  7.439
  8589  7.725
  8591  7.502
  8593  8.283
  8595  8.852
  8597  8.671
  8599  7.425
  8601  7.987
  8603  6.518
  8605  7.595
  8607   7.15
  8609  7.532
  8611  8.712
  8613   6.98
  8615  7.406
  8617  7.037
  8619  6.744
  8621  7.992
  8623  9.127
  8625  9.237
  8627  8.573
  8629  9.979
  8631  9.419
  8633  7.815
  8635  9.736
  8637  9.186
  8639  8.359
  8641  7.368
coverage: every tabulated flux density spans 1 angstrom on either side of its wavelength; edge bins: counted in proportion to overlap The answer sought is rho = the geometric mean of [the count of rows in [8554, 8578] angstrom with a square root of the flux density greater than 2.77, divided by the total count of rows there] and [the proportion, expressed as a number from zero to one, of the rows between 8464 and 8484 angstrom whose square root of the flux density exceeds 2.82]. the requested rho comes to 0.54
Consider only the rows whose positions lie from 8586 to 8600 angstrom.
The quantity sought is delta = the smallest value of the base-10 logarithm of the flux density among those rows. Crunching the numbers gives 0.871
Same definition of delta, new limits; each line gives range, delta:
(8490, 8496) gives 0.859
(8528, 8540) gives 0.821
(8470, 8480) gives 0.876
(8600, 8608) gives 0.814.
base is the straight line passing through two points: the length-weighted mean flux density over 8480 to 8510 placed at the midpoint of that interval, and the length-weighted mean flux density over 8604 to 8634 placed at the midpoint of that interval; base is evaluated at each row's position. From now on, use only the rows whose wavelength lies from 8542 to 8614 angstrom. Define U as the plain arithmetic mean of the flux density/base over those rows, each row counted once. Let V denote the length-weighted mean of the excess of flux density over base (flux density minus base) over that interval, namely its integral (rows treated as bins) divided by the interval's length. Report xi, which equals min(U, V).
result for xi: -0.4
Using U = 0.95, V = -0.4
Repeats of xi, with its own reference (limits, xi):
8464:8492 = 0.4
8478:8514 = 0.0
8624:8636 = 1.0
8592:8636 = 0.0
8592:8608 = -0.2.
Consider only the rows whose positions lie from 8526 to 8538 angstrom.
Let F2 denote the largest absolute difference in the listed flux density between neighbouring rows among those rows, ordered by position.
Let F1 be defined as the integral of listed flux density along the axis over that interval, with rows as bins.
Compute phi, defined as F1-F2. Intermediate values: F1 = 86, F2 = 2.11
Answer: 84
